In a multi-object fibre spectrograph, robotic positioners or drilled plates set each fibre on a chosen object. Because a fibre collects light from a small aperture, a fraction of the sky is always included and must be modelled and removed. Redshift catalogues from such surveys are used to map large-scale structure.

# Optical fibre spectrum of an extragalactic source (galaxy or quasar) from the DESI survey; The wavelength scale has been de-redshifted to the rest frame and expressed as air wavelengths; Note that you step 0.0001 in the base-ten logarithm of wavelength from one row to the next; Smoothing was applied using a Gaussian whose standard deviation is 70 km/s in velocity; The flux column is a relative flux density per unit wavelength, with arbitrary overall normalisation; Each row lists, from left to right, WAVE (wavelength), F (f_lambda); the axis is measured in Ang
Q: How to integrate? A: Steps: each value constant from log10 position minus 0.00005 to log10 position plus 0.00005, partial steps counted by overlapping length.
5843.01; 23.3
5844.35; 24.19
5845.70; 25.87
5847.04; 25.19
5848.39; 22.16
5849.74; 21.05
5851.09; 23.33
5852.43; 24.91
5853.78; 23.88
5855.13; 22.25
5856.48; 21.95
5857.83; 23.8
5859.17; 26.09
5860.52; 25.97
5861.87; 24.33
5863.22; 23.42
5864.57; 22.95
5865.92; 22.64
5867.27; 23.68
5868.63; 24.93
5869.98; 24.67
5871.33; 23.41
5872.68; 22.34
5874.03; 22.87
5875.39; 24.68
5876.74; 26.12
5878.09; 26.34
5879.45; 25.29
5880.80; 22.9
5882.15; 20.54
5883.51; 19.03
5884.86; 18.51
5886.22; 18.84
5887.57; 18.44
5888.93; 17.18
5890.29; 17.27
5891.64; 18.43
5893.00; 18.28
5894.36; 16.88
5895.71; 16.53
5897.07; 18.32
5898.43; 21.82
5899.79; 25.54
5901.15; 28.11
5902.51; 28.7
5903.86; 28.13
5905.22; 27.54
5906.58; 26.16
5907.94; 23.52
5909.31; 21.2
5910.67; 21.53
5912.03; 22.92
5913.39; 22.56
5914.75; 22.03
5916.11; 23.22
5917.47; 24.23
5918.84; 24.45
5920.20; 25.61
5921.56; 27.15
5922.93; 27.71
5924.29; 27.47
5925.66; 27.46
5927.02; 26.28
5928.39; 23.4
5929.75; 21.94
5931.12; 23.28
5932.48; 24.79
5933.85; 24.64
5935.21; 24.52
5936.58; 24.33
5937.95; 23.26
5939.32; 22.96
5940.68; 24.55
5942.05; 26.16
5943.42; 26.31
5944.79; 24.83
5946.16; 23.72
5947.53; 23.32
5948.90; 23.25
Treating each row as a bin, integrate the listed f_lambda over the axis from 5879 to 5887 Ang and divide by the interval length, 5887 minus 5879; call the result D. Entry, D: 20.7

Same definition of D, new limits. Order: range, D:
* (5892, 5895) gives 17.6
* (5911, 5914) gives 22.6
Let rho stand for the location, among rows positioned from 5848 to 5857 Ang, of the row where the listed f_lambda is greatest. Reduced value 5852.43 Ang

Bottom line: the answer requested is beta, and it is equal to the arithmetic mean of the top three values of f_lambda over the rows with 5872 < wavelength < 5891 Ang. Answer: 25.9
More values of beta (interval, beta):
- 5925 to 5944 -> 26.7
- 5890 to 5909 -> 28.3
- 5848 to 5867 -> 25.7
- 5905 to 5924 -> 27.5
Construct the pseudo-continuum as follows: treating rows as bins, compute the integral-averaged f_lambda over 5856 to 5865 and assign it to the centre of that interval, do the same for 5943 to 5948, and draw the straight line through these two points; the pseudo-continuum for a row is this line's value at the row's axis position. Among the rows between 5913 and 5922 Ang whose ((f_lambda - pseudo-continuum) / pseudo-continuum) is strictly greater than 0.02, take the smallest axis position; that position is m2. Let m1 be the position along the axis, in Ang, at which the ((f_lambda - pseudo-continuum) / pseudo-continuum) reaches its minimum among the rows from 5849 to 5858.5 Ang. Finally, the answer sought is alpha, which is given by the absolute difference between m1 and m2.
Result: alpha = 70.5 Ang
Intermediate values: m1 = 5849.74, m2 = 5920.20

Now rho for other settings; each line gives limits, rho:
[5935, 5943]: 5942.05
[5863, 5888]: 5878.09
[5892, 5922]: 5902.51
